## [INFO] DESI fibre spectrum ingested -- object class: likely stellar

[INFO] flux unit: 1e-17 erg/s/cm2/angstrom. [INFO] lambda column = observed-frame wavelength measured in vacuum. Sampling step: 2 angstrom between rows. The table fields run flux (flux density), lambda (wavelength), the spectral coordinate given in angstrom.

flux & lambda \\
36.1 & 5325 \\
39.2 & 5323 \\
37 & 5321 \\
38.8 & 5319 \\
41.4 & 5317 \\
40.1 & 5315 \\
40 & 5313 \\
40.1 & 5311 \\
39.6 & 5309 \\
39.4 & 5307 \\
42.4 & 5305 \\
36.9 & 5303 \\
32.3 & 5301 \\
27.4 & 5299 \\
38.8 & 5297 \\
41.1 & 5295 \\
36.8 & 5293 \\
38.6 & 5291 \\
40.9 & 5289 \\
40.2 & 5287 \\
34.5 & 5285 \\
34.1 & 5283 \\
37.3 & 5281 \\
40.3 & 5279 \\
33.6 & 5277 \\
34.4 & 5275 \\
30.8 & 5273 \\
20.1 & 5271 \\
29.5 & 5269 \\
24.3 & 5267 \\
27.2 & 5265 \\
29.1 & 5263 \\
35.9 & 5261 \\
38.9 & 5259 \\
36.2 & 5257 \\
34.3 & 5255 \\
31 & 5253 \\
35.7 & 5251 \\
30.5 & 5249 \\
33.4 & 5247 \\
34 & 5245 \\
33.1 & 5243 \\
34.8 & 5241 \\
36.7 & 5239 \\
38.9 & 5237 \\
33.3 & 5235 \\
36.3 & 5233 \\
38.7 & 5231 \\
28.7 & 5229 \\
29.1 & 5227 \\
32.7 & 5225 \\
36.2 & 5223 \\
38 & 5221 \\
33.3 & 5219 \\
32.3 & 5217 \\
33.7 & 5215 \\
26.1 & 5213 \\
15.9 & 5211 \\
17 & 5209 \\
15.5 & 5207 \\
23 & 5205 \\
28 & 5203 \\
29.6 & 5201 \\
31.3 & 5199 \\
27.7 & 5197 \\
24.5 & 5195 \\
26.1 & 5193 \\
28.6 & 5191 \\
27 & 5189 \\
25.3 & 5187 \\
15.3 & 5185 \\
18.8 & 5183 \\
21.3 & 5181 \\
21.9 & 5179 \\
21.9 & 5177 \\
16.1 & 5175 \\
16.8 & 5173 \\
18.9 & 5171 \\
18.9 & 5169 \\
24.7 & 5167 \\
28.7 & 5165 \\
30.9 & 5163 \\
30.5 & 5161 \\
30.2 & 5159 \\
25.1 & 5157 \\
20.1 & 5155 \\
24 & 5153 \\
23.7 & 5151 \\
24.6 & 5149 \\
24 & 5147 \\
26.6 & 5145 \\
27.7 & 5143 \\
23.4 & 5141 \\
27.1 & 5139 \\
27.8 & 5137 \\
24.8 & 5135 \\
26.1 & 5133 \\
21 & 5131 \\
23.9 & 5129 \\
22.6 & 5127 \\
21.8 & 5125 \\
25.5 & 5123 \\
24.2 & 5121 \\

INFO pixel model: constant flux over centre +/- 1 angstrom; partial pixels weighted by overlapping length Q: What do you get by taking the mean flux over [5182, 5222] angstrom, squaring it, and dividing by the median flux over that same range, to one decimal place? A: 25.2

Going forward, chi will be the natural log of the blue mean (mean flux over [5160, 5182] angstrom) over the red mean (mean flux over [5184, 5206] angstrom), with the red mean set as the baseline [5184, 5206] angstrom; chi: -0.13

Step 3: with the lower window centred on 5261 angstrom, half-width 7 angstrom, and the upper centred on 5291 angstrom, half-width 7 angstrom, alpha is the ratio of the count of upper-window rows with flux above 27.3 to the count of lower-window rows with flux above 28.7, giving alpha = 1.4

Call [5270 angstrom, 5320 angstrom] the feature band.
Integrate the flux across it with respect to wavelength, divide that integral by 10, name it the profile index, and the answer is 184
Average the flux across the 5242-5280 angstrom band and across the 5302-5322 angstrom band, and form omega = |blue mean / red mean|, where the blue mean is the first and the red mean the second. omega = 0.81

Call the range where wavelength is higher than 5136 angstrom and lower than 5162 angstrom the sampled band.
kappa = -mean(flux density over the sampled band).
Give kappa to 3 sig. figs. -25.8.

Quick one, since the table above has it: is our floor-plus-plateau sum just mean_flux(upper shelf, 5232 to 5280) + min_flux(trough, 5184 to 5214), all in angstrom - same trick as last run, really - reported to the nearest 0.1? 48.3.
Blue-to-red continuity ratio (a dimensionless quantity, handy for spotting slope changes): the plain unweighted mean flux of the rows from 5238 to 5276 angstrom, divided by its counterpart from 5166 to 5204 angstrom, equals 1.38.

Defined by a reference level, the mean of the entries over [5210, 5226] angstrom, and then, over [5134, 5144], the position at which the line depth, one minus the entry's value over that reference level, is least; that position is 5137 angstrom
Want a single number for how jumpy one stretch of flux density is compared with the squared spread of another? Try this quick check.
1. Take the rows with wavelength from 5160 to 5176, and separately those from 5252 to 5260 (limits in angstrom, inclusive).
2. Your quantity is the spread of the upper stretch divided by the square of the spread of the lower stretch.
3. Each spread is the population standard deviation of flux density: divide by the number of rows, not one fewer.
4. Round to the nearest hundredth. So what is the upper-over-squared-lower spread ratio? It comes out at 0.08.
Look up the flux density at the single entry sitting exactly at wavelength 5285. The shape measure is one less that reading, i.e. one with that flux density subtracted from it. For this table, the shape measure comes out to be -33.5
